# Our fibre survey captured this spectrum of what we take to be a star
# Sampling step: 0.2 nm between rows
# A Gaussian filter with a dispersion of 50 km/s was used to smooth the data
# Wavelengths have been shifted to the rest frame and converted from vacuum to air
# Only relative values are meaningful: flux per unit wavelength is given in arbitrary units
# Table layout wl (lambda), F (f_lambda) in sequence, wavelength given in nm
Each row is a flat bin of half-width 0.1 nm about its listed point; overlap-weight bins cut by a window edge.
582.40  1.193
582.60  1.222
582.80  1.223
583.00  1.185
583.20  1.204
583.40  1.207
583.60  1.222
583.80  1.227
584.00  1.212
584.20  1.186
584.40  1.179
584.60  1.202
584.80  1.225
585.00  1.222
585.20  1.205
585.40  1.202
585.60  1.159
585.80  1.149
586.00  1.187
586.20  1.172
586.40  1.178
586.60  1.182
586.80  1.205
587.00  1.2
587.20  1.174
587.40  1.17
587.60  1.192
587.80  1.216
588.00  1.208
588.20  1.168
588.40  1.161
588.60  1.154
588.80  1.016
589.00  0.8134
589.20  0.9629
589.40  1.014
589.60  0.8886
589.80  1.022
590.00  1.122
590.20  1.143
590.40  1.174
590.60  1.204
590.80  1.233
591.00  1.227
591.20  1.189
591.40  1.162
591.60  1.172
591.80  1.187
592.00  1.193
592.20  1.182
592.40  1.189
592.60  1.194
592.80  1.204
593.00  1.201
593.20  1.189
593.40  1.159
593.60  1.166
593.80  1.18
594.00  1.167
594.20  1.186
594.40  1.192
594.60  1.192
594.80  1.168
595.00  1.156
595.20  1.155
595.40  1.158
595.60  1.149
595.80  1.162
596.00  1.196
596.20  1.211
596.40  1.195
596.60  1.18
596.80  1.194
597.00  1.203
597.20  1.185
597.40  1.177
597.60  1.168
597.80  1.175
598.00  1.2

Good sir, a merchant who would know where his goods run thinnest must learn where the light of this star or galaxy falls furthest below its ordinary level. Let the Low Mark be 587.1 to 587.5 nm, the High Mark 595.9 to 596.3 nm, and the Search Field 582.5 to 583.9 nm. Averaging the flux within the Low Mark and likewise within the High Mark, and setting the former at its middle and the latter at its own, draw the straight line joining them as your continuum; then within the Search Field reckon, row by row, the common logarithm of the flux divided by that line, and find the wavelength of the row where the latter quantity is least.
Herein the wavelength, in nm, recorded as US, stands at 583.00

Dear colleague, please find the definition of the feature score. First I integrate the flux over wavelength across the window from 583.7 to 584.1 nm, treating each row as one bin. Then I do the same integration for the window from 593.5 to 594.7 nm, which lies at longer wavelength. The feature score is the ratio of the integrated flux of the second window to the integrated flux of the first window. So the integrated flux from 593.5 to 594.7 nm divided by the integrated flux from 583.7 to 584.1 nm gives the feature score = 2.9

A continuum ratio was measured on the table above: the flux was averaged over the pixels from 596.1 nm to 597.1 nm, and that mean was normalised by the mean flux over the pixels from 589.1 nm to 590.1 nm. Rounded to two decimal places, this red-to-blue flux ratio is 1.19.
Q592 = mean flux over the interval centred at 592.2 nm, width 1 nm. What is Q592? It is 1.19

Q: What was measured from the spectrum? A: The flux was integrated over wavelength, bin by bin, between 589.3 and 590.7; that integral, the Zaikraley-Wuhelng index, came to 1.514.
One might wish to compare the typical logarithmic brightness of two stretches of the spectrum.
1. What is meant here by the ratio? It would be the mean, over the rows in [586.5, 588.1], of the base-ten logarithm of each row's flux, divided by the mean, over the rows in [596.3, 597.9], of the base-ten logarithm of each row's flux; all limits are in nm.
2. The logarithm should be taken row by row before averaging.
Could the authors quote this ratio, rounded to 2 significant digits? 1.0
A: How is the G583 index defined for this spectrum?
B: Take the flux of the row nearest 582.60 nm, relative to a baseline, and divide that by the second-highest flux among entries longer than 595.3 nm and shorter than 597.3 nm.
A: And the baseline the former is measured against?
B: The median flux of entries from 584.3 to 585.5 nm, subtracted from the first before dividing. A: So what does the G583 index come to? 0.02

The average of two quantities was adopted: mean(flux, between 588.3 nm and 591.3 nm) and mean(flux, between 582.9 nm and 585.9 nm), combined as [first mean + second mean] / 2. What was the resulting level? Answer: 1.14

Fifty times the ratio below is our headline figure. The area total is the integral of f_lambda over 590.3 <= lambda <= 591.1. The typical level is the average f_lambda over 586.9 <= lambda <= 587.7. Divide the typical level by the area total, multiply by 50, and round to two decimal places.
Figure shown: 61.18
